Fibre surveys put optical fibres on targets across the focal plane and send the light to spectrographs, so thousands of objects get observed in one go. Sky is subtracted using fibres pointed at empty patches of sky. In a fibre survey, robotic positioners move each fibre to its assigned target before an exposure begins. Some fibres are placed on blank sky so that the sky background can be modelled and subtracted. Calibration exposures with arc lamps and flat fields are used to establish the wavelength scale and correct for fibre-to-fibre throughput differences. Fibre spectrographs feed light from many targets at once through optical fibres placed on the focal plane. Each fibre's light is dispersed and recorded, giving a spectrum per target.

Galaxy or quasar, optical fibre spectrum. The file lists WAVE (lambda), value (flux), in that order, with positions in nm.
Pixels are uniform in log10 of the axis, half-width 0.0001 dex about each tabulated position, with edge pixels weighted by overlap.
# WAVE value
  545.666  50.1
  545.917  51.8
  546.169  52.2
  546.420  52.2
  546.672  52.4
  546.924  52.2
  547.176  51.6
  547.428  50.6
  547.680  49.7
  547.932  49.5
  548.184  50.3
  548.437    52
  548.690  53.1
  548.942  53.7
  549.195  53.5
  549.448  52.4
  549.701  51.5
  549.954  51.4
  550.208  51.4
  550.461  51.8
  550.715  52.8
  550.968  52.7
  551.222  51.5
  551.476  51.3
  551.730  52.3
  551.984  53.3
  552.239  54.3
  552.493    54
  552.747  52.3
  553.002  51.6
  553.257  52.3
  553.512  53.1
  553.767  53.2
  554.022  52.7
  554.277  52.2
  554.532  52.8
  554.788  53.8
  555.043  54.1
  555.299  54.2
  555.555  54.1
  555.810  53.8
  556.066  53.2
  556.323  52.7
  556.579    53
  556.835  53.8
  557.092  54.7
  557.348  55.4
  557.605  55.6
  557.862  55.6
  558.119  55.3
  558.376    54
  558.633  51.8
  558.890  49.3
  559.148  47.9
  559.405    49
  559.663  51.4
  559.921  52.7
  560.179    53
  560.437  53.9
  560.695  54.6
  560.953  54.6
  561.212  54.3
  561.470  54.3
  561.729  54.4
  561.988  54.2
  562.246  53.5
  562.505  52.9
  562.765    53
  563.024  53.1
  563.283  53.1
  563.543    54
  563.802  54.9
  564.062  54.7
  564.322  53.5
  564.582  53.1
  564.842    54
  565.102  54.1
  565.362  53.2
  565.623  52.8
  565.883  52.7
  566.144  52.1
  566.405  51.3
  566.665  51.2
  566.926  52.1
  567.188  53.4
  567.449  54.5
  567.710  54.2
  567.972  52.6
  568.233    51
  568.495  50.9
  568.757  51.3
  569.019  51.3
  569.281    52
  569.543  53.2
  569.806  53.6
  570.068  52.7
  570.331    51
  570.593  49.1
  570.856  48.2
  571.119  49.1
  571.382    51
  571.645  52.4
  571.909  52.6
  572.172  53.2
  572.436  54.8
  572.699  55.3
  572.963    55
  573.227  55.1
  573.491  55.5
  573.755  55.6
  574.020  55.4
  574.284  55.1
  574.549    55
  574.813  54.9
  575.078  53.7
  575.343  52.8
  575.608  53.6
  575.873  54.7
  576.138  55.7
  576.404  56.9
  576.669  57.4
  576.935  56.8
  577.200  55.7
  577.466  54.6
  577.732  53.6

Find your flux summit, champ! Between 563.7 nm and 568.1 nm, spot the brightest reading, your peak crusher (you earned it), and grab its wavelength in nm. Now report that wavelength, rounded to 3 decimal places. 563.802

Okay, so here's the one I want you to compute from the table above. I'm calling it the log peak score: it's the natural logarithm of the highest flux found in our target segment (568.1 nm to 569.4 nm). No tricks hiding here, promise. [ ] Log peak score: 3.95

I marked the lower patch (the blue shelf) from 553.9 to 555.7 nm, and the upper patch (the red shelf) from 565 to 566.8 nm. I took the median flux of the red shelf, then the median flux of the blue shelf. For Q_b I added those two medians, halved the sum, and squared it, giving 2836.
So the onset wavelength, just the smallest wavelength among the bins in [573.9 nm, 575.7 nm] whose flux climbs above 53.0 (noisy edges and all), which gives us 574.020 nm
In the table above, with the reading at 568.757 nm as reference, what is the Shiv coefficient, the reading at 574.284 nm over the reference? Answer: 1.07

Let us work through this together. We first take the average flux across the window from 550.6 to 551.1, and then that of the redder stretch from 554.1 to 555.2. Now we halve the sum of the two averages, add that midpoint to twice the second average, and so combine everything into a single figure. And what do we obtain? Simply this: 159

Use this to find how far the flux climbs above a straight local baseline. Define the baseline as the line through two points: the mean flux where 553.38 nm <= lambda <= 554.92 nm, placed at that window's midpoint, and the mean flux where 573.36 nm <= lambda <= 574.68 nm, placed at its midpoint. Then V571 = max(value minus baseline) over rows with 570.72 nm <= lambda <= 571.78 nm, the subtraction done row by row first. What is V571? -2.6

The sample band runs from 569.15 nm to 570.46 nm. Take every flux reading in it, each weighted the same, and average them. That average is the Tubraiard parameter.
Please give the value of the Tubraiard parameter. 52.5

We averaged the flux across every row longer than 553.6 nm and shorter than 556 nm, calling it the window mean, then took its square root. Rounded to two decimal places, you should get 7.31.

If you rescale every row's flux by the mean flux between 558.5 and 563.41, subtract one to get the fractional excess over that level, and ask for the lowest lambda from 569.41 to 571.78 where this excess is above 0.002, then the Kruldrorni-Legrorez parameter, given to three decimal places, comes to 569.543 nm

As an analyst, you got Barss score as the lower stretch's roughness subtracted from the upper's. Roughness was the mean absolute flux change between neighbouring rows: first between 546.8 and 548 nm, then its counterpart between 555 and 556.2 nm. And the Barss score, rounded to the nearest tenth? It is -0.4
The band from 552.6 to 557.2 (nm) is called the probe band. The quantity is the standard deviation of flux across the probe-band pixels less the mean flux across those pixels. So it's -52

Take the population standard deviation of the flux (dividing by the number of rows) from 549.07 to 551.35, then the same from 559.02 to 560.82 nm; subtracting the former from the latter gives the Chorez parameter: 1.6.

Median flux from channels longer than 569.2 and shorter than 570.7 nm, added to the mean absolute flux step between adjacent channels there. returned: 53.6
